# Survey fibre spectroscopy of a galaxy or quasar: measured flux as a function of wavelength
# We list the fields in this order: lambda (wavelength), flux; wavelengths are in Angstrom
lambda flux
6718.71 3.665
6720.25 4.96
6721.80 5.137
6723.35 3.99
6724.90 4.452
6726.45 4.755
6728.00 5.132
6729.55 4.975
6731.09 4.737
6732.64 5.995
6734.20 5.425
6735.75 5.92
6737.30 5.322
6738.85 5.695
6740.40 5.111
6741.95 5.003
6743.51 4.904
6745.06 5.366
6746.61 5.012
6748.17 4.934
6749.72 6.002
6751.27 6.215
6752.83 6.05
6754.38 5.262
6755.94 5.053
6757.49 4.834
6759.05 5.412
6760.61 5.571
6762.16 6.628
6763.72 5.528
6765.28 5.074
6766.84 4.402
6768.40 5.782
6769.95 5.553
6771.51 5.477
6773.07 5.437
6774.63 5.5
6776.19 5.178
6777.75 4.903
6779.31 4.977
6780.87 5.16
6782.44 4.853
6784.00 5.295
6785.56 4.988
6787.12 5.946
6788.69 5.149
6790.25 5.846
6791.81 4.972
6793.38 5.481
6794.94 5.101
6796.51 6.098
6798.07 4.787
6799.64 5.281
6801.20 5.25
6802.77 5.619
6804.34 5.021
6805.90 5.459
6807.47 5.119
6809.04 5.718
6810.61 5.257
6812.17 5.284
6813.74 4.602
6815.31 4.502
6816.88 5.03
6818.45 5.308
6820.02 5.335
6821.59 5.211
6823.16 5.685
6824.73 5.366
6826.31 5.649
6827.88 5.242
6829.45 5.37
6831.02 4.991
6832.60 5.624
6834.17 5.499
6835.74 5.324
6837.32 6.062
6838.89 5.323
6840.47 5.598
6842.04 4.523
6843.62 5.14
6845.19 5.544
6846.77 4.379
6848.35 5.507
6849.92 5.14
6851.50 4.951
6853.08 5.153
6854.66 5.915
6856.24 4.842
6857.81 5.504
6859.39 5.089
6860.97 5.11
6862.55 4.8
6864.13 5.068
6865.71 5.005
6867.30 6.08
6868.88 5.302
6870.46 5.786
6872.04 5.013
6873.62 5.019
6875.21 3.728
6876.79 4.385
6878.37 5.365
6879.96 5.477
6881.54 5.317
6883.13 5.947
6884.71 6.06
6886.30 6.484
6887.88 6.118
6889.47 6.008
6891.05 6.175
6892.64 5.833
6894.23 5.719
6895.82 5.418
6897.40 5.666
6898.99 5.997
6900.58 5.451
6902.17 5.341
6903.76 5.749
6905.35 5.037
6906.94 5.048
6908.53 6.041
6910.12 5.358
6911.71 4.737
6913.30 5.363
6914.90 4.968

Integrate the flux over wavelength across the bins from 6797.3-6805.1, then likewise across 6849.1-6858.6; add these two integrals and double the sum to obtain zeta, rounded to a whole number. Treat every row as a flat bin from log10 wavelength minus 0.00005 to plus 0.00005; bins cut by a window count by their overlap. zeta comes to 181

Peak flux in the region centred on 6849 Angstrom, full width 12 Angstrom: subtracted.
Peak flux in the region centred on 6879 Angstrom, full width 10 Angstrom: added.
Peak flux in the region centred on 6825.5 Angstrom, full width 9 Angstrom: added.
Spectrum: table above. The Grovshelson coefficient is 5.72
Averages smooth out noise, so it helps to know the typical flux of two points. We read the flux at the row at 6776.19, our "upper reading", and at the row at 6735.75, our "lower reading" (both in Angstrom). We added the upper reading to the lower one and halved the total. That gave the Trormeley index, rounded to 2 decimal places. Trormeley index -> 5.55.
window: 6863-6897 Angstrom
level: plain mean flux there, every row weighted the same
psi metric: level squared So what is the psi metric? 30.1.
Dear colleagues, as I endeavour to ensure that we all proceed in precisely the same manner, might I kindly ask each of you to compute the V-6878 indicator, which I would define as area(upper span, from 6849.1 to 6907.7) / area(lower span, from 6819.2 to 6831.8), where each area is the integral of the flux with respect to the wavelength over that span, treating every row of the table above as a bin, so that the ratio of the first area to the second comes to 5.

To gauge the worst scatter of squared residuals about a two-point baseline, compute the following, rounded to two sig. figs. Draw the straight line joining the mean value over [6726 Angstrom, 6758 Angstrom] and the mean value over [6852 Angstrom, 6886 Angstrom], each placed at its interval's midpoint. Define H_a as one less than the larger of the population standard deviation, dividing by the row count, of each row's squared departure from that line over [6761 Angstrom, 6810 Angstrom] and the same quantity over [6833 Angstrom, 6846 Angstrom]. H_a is -0.66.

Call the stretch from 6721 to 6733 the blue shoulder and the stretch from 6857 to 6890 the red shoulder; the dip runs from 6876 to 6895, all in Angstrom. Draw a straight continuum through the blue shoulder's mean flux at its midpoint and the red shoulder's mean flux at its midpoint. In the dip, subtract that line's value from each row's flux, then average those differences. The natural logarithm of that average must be -1.1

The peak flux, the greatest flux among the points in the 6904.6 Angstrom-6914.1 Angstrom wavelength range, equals 6.041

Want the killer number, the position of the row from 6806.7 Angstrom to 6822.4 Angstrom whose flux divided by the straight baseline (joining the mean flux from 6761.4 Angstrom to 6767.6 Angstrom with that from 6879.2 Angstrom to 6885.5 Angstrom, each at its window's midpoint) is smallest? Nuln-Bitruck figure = 6815.31 Angstrom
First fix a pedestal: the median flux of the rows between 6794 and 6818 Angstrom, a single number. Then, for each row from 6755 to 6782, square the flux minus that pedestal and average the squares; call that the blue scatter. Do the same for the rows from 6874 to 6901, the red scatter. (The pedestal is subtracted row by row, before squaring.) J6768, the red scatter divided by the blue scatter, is 2.5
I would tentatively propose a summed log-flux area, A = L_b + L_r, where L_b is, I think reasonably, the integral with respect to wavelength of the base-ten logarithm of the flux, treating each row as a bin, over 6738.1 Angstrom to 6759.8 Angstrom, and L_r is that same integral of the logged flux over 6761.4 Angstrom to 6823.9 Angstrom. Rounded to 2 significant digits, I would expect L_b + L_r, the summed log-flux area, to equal 61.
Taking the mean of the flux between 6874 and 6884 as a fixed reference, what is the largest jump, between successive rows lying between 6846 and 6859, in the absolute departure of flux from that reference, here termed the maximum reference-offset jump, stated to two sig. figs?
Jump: 0.76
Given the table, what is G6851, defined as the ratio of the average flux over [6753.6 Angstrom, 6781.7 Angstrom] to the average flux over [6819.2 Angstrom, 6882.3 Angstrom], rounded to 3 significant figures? 1.02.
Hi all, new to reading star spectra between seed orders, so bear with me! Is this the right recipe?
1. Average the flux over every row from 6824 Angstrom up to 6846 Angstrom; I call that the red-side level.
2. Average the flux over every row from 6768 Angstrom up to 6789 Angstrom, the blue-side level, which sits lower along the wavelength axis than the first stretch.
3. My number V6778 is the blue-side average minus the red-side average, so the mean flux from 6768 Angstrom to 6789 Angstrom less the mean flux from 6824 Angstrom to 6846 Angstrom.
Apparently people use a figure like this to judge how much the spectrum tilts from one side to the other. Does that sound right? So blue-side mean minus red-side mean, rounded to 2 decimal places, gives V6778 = -0.08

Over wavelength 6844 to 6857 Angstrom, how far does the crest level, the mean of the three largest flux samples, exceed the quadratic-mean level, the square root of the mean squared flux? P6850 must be 0.46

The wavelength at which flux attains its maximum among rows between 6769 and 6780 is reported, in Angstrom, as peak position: 6769.95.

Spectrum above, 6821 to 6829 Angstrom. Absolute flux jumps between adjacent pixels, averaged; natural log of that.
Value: -0.99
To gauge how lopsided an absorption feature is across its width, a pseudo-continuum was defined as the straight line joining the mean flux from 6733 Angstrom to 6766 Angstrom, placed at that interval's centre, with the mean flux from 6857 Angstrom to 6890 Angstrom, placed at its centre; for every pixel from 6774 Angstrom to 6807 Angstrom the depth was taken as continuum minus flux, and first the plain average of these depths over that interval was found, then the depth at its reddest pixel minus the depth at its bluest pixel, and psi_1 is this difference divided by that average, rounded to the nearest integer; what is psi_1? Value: 0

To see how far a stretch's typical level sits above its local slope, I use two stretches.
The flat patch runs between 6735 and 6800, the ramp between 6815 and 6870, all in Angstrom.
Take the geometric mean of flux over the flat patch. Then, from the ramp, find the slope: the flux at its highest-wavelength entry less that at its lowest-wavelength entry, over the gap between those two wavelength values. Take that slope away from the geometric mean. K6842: 5.33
